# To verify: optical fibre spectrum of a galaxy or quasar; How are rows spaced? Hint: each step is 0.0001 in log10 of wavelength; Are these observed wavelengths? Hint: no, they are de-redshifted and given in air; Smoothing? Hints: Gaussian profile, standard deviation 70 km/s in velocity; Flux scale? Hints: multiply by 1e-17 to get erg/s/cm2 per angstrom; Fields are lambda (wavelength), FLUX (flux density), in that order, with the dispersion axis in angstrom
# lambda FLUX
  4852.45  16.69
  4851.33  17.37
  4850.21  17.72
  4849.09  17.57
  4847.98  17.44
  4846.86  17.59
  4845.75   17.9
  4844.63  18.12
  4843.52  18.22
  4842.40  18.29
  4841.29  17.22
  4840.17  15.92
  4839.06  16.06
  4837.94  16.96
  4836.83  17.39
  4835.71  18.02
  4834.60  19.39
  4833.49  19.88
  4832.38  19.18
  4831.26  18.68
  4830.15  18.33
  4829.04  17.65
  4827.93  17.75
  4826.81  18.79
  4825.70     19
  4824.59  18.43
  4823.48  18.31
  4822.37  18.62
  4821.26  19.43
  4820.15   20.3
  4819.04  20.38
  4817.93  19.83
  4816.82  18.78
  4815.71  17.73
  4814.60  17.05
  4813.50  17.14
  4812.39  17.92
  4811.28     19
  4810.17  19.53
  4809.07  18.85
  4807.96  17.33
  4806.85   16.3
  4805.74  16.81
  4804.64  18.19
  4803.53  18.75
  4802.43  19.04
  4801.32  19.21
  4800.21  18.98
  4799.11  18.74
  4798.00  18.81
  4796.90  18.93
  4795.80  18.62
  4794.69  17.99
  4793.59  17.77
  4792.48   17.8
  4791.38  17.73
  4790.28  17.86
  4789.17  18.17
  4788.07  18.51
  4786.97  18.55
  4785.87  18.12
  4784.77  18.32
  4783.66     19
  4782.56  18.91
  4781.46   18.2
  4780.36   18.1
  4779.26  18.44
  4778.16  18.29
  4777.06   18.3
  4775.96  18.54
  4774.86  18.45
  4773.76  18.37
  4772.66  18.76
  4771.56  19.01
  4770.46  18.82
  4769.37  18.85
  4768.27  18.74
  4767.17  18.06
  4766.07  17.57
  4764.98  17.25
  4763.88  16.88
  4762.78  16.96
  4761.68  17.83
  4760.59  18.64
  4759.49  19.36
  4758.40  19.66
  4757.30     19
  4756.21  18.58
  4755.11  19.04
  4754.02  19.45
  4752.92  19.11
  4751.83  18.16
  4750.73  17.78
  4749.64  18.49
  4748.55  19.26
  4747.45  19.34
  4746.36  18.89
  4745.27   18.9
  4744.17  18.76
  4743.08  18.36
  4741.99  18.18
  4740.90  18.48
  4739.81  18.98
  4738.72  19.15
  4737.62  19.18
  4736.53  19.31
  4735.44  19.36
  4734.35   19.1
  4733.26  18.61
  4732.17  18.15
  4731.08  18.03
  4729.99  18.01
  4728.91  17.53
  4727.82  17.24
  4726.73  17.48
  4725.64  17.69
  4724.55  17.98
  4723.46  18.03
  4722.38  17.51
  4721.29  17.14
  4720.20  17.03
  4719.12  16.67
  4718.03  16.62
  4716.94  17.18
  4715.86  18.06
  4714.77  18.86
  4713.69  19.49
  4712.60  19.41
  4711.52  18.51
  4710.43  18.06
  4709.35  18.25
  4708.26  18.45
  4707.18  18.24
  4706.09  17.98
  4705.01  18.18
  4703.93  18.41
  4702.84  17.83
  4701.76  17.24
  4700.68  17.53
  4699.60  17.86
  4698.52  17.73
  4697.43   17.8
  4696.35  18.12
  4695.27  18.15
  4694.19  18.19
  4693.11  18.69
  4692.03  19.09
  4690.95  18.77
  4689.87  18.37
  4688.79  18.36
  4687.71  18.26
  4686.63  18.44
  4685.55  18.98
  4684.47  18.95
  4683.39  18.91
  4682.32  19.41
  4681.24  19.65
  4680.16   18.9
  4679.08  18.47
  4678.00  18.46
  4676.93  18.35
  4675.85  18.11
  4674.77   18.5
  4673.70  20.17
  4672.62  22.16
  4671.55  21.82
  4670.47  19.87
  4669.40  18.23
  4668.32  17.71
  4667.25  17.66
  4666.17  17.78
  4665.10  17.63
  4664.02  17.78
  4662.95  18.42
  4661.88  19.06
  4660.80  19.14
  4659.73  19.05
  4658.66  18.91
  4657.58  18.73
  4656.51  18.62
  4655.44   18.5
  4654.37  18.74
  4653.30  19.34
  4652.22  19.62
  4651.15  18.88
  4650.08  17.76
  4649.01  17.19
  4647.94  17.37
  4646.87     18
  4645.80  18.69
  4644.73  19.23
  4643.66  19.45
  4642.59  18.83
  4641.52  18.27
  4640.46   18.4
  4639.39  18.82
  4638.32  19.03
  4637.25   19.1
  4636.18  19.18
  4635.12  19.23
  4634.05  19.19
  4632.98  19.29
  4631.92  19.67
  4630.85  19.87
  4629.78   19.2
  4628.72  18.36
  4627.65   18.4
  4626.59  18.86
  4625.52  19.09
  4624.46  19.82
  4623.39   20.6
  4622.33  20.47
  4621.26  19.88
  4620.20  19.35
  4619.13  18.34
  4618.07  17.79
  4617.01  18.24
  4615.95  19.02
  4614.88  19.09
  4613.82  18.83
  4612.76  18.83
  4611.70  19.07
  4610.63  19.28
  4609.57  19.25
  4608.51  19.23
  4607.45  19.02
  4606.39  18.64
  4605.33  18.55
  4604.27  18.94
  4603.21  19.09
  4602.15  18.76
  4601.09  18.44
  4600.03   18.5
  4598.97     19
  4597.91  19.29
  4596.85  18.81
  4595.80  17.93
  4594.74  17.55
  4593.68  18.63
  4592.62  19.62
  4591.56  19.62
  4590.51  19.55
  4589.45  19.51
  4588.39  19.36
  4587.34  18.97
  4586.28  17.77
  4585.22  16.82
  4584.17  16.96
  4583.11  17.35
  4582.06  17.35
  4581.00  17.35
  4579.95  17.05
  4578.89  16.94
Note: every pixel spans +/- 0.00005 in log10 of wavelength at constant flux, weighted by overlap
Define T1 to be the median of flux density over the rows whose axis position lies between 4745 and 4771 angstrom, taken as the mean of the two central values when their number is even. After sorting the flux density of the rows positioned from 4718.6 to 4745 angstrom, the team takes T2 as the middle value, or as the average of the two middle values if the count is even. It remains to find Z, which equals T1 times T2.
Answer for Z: 340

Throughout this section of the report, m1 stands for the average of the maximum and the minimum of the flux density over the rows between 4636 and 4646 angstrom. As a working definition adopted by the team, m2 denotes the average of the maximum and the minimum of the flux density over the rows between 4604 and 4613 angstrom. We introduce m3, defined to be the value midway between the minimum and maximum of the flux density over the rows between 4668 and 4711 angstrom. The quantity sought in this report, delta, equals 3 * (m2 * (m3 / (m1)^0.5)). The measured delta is 257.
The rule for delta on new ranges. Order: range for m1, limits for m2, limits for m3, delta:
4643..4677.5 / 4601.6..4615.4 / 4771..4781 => 237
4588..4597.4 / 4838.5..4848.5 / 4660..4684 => 237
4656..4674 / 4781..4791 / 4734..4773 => 226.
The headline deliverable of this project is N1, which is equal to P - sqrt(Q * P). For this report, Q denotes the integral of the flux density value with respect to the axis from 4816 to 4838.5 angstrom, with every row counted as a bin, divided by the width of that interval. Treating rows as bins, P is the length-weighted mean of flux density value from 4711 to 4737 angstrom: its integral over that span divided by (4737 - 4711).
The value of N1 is -0.3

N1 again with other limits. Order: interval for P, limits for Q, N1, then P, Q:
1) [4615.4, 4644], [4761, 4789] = 0.4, 19.1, 18.3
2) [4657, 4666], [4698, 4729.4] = 0.3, 18.6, 17.9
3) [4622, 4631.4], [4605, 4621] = 0.3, 19.4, 18.9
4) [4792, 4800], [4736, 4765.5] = -0.1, 18.4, 18.6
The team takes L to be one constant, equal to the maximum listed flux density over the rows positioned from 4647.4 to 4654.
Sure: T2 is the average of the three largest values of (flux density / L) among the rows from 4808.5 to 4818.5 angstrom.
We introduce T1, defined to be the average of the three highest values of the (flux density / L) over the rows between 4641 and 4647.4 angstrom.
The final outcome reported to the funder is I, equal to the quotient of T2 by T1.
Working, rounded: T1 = 0.977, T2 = 0.992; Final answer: 1.01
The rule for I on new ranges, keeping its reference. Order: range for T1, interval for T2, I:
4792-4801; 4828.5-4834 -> 1.02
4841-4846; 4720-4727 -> 0.98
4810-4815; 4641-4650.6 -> 1.02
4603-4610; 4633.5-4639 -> 1.00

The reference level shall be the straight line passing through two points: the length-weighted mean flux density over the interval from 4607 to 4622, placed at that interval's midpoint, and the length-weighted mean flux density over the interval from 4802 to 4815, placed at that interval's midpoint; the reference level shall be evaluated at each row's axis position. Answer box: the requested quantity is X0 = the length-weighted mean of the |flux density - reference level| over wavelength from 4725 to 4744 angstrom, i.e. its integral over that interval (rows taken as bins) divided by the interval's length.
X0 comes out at 0.59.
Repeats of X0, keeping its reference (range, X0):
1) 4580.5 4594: 1.08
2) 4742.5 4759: 0.65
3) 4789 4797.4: 0.35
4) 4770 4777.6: 0.43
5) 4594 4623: 0.46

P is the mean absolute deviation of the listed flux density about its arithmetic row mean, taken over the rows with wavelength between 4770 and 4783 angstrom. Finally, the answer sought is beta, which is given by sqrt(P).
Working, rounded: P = 0.24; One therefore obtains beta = 0.49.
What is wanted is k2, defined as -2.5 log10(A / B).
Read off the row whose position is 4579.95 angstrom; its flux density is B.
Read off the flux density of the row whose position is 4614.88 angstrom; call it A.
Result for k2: -0.12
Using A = 19.09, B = 17.05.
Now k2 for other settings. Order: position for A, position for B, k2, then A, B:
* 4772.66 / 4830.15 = -0.03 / 18.76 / 18.33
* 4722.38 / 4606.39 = 0.07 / 17.51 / 18.64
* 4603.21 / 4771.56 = 0.00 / 19.09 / 19.01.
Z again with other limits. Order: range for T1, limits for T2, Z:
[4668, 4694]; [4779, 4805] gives 346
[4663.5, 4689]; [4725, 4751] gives 343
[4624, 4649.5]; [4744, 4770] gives 357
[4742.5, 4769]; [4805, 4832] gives 346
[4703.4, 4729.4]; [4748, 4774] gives 337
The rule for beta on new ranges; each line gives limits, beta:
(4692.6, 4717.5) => 0.64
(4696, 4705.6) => 0.51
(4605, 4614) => 0.48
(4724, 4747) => 0.74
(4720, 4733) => 0.57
